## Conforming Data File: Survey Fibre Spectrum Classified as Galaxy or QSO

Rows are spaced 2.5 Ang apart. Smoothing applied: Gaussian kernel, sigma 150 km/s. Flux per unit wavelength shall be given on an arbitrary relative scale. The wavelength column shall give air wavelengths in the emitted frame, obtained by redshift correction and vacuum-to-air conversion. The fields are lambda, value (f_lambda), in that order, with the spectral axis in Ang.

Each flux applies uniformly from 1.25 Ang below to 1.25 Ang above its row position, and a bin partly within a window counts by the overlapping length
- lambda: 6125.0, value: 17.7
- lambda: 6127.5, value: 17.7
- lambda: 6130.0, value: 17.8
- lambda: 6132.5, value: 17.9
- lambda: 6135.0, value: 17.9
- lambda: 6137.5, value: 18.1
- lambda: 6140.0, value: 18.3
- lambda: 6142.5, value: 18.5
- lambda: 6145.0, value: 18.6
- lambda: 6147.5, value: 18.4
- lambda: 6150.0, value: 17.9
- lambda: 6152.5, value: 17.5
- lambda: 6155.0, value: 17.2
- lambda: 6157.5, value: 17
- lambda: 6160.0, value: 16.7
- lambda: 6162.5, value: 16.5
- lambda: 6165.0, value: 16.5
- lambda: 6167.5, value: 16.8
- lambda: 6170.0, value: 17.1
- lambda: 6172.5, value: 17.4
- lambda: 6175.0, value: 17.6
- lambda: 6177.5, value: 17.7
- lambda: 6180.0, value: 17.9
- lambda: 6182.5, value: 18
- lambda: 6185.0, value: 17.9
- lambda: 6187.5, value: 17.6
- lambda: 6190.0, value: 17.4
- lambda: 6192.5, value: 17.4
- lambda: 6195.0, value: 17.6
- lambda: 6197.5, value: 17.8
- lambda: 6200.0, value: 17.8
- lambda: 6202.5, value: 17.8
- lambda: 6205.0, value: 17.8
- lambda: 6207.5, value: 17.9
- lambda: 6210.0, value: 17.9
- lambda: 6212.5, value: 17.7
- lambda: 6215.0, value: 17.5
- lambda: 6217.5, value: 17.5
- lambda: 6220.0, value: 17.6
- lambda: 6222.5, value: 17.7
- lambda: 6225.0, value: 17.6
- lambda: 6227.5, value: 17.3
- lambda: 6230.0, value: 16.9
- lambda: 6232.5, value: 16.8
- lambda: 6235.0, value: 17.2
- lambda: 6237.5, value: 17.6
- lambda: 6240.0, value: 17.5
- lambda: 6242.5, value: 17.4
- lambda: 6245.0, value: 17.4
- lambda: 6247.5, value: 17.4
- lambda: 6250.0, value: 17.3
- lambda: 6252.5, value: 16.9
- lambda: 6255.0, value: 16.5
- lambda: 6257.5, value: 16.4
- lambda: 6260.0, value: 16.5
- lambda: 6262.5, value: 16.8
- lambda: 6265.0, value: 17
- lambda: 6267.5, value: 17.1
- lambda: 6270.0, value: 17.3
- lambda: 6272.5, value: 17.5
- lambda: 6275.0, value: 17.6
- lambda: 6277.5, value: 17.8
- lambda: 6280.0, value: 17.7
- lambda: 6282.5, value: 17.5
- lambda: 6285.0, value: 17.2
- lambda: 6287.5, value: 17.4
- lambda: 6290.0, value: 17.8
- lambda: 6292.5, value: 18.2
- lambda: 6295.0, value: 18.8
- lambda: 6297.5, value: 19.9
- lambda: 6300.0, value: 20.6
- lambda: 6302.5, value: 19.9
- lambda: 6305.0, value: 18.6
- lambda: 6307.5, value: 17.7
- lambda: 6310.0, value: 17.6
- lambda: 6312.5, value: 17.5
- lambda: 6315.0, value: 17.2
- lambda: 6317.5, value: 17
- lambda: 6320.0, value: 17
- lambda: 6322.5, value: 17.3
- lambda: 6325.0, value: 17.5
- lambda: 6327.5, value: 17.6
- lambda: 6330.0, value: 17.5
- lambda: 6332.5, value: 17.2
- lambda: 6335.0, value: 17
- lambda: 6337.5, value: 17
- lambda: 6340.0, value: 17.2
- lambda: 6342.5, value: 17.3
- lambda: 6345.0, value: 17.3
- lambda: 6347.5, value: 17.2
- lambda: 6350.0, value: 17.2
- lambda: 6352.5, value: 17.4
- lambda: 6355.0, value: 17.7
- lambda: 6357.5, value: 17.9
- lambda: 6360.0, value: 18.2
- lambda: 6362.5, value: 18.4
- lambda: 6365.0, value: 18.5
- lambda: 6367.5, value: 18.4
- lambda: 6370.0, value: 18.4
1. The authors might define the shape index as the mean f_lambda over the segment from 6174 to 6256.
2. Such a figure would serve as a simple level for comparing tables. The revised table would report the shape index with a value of 17.51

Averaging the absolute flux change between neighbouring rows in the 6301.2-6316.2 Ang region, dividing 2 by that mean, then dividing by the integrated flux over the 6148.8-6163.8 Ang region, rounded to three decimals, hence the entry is 0.014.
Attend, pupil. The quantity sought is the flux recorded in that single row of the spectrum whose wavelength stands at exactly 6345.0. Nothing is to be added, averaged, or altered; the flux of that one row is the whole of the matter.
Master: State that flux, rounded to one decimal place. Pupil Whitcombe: 17.3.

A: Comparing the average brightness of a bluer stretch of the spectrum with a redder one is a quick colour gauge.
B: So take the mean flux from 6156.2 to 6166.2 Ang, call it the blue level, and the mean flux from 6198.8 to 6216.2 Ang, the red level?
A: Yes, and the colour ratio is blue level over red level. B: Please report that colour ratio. 0.94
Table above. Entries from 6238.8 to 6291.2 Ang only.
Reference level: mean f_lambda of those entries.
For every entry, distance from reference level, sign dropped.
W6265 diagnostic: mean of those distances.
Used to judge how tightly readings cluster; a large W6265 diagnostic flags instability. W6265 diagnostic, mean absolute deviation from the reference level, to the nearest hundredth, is 0.33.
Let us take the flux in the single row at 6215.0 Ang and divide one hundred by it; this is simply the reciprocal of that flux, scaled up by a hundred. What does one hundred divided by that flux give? 5.71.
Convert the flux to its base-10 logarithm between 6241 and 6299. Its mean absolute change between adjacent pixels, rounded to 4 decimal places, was 0.0063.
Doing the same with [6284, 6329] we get 0.0104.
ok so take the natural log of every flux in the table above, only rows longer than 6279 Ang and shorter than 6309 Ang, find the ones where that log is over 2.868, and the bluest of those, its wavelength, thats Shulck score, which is 6280.0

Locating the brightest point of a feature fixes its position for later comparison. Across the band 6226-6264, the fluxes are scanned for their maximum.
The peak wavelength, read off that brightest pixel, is 6237.5 Ang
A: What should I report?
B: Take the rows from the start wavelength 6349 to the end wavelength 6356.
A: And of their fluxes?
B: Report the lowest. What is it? 17.2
